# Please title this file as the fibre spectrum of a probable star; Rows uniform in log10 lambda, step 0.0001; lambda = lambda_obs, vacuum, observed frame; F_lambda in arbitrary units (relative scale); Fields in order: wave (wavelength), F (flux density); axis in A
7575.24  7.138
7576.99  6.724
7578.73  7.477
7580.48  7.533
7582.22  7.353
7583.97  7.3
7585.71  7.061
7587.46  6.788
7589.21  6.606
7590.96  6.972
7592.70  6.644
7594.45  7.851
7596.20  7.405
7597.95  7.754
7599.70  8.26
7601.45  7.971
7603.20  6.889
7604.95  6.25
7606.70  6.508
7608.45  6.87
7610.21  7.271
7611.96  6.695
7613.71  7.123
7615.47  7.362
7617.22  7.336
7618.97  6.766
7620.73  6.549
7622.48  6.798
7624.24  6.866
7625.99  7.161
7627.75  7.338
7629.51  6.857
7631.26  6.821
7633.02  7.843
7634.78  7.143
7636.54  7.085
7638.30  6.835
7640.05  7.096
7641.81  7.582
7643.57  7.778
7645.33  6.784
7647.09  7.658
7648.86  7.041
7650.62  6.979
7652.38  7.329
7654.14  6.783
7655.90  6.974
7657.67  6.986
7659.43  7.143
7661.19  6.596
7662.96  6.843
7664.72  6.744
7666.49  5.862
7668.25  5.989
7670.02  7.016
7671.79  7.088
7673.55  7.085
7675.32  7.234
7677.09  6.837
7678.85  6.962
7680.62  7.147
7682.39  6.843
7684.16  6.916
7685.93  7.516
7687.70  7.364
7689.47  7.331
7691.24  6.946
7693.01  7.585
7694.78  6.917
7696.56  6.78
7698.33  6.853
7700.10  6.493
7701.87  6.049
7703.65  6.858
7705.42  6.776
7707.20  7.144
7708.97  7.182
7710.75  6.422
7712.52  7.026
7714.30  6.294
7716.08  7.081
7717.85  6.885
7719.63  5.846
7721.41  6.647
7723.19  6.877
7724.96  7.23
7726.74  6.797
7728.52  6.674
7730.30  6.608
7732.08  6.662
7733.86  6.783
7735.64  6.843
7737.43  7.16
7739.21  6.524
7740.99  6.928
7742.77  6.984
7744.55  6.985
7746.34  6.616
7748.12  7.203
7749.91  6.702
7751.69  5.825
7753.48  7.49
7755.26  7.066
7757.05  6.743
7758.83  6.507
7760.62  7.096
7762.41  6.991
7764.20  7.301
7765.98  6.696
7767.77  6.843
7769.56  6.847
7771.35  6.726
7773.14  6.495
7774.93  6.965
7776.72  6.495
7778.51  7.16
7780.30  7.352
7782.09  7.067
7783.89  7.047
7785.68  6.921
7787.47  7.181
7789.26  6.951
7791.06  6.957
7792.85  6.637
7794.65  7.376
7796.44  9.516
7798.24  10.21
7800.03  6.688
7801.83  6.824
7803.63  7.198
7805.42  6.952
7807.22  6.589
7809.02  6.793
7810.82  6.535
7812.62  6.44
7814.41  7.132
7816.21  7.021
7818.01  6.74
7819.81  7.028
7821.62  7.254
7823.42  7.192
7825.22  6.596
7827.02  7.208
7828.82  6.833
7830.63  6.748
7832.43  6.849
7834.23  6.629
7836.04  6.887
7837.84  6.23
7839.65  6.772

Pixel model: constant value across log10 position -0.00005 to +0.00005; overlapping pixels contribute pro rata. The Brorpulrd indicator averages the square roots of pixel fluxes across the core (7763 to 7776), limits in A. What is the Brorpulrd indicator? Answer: 2.615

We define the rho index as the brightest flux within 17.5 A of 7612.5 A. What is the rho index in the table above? 8.26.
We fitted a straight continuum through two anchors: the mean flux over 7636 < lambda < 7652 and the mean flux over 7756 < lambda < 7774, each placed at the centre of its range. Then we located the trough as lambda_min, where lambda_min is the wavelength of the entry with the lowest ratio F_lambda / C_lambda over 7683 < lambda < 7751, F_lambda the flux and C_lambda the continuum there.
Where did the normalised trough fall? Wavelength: 7719.63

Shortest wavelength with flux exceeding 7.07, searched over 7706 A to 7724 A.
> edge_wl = 7707.20 A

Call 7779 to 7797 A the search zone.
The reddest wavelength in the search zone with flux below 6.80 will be 7792.85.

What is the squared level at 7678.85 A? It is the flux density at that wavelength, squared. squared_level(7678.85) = 48.5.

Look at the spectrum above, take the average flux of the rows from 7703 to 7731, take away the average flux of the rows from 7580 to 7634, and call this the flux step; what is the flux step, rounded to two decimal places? -0.35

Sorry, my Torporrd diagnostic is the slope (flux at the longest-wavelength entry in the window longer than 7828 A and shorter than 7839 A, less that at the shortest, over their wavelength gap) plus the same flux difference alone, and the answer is -0.7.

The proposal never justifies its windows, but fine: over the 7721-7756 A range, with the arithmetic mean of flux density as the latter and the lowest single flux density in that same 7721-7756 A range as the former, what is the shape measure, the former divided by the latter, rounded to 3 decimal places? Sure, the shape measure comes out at 0.853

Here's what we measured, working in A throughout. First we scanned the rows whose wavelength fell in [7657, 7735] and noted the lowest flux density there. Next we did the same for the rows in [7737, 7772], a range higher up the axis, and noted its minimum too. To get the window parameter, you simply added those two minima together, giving 11.7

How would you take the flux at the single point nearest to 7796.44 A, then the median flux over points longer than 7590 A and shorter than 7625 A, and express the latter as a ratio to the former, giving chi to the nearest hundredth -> 0.73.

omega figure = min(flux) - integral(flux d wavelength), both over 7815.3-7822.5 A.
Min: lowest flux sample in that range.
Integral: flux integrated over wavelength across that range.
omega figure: -43.7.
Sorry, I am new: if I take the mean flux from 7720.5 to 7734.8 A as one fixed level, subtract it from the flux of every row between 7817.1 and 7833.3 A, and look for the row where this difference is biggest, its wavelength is 7821.62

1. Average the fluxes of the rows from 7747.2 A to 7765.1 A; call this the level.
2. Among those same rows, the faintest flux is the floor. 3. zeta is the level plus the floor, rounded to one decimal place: 12.7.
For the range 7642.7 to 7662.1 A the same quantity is 13.7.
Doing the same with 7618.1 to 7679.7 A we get 12.8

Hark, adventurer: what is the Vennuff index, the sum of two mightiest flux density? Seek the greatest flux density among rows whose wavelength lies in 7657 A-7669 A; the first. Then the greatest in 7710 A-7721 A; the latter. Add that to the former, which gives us 14.2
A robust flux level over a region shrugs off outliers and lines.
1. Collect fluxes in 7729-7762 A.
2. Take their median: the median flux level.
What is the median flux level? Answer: 6.81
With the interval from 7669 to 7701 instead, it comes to 6.99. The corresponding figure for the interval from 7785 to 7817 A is 6.95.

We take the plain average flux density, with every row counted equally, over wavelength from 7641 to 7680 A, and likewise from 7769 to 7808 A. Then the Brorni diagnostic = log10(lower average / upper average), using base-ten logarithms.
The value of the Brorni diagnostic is -0.014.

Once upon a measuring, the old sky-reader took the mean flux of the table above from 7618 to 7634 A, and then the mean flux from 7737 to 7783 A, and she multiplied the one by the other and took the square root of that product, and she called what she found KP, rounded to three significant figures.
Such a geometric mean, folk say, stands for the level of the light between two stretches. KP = 6.94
